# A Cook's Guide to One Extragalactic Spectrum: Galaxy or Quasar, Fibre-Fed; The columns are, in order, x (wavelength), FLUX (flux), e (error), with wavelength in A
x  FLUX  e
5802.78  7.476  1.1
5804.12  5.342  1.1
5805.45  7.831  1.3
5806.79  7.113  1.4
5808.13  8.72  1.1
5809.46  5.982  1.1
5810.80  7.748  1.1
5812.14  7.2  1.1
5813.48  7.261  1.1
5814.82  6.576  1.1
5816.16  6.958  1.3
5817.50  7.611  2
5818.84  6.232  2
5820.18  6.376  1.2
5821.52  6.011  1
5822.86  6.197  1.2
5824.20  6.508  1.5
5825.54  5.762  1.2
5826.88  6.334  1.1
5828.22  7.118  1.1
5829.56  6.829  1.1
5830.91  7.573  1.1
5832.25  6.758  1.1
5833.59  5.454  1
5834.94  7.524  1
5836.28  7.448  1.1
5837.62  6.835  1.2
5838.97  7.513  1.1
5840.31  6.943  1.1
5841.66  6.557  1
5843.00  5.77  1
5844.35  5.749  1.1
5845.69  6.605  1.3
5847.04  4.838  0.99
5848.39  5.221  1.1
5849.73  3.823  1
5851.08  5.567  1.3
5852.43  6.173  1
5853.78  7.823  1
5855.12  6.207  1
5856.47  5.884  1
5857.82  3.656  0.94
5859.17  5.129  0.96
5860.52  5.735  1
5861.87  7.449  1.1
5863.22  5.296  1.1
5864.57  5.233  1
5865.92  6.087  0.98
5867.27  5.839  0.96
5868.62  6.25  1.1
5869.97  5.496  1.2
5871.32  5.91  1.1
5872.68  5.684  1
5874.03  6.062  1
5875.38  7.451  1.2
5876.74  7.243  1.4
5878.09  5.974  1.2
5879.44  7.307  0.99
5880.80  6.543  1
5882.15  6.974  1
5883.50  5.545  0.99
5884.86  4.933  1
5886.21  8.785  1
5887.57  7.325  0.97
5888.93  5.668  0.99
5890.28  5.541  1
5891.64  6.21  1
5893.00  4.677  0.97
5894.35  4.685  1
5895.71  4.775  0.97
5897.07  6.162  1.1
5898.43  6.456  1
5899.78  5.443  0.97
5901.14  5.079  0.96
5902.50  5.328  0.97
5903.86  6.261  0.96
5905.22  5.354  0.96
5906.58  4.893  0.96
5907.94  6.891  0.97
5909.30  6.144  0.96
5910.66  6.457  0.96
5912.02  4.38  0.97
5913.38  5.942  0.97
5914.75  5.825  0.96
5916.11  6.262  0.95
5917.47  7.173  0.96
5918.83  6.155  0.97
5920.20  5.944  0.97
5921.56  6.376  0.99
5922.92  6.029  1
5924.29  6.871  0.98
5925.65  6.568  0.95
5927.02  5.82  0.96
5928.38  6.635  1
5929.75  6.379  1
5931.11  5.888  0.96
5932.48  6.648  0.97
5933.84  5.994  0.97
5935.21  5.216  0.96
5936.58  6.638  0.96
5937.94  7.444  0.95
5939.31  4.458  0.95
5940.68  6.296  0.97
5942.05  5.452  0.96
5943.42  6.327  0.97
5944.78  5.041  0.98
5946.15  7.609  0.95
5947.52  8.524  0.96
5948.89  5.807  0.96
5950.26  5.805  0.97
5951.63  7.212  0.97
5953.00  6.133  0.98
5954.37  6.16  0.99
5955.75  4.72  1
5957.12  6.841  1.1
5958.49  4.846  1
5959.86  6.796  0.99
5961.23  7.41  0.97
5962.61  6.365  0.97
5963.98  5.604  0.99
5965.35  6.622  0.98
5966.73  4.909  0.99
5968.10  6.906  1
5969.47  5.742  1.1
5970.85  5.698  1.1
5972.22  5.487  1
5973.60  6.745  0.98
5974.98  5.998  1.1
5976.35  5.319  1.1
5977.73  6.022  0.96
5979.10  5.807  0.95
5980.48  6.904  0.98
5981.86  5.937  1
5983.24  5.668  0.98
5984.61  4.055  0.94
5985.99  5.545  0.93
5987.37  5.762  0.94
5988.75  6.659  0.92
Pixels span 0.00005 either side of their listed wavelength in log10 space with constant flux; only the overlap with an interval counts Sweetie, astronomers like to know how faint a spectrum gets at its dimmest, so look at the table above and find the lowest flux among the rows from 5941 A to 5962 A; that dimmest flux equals 4.72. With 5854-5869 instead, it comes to 3.656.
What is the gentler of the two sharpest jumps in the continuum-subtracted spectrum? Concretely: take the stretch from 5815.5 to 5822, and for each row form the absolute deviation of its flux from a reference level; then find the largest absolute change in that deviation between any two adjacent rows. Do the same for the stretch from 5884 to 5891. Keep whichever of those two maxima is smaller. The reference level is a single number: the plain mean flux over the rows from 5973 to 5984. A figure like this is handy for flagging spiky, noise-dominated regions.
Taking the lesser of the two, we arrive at 1.4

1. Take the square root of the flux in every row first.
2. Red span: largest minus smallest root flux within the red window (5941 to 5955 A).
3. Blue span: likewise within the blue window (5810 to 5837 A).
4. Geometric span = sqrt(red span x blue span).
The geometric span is 0.55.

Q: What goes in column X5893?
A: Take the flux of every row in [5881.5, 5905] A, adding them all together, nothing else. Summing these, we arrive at 100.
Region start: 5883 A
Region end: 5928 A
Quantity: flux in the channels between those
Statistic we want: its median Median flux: 5.94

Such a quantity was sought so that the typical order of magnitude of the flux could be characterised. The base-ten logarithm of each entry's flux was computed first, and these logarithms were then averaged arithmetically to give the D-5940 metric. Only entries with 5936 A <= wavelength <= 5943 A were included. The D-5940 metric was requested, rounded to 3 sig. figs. 0.776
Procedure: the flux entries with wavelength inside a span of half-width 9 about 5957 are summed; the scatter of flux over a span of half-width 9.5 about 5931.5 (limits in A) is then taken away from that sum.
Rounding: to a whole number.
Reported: 80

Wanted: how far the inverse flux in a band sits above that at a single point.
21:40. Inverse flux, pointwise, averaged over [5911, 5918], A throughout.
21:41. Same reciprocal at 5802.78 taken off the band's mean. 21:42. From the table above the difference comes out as 0.040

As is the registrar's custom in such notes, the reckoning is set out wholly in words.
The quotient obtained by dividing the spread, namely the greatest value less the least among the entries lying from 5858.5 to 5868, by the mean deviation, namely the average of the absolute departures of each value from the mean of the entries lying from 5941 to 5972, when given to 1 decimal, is 3.0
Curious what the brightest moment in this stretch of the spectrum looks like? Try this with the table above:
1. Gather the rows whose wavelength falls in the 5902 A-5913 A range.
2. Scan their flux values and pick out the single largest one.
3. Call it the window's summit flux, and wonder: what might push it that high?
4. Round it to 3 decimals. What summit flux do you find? 6.891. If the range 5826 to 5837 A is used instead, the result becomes 7.573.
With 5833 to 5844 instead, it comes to 7.524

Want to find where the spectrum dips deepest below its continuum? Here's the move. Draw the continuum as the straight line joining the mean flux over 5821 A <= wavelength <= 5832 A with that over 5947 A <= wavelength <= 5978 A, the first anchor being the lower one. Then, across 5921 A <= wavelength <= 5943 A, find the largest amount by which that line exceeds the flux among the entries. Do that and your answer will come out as 1.8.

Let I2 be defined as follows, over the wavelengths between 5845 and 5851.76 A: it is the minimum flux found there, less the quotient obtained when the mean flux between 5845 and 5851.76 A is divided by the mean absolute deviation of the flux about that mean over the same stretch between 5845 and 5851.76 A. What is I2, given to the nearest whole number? -4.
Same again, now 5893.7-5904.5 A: -5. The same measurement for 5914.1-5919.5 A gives -10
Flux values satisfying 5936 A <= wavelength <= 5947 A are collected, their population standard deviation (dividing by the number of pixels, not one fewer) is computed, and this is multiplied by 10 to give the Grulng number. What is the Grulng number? 10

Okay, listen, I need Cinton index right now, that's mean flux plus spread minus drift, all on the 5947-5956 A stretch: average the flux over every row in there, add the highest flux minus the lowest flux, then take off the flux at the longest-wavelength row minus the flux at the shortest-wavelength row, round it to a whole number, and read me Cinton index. 14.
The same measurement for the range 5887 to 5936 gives 11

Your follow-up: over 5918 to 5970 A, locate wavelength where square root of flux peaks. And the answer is 5947.52 A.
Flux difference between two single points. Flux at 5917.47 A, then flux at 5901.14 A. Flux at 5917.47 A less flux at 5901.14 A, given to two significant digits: 2.1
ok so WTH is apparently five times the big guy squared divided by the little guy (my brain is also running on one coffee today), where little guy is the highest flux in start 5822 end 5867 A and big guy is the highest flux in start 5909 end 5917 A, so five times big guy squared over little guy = 27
